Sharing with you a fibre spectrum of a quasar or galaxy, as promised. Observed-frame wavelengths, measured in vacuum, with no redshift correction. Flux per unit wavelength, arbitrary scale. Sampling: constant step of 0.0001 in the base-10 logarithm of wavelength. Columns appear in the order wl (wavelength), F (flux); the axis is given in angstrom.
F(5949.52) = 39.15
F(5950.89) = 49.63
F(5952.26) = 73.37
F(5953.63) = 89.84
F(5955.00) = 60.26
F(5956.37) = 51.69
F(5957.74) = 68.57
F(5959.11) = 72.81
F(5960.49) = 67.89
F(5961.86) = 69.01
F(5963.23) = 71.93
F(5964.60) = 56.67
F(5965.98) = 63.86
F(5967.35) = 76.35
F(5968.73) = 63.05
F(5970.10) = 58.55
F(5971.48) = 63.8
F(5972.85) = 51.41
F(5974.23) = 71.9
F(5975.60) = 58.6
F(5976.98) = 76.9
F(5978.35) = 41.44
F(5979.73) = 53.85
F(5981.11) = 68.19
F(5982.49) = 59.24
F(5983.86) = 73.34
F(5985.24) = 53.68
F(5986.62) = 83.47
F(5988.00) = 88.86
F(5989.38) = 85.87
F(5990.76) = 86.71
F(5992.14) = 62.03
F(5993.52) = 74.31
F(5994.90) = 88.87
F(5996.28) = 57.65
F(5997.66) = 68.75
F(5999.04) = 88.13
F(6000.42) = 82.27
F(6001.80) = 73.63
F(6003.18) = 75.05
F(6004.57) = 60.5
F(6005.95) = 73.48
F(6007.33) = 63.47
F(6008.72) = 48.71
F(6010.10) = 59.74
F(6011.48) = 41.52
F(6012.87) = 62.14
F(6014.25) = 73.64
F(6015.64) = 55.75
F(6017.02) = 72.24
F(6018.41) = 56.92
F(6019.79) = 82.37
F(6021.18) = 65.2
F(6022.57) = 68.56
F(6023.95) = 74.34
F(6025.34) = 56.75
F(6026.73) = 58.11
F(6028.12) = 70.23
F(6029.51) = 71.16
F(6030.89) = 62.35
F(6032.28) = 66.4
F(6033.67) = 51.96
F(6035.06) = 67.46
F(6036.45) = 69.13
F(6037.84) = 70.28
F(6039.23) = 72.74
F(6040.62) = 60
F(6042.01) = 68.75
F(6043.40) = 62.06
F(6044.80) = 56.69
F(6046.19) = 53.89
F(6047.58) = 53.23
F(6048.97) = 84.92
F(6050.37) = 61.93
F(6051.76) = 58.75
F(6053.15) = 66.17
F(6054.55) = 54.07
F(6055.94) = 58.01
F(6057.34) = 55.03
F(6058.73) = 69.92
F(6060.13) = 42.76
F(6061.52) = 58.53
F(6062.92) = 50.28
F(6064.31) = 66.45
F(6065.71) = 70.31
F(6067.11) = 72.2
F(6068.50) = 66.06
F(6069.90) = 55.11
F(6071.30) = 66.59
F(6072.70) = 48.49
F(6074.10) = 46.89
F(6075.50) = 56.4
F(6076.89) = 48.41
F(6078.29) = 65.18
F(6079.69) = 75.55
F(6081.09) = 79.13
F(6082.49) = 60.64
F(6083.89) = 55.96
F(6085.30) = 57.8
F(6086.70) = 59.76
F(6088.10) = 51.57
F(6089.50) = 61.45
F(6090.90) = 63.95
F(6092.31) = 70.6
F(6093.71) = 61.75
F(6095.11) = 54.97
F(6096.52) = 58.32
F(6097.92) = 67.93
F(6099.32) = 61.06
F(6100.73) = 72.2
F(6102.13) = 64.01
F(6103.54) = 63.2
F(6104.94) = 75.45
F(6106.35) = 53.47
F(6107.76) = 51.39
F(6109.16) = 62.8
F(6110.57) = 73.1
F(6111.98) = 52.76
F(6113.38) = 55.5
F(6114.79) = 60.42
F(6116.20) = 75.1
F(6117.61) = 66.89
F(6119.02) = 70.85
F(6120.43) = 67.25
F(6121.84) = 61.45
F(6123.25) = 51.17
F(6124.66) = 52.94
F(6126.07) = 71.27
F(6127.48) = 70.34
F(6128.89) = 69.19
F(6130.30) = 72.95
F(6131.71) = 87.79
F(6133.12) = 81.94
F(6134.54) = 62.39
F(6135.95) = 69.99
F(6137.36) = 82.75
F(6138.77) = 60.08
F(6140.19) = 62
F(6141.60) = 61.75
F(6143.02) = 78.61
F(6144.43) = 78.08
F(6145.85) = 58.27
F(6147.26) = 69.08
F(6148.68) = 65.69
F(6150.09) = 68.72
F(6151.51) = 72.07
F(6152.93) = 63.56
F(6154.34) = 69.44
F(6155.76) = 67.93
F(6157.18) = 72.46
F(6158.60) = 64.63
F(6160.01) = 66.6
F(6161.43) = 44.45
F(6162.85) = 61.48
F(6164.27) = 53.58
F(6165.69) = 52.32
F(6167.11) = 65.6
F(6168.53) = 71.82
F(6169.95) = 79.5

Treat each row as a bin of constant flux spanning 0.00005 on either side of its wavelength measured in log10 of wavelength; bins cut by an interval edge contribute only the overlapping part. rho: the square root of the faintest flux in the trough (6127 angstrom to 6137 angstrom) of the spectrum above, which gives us 7.9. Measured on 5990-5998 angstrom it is 7.6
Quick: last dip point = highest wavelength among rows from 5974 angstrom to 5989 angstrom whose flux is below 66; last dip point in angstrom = 5985.24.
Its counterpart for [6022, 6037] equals 6033.67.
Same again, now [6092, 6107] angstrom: 6106.35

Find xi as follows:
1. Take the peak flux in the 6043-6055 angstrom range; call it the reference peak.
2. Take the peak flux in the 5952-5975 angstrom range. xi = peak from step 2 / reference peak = 1.06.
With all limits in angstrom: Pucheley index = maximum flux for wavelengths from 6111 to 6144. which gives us 87.79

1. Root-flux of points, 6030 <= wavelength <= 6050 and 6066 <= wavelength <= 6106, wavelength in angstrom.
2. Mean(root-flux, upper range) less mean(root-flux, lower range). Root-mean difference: -0.13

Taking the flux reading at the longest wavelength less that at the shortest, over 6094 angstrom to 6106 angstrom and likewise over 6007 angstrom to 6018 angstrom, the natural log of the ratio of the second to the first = -0.8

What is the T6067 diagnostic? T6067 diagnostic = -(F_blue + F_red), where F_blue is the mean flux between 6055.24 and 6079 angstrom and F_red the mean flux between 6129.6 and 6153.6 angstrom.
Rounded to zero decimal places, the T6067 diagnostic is -129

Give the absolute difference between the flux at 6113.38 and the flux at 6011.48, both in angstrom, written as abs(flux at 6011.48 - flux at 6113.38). 14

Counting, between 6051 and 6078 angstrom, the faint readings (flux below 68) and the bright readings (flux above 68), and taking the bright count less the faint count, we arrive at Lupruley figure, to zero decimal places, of -13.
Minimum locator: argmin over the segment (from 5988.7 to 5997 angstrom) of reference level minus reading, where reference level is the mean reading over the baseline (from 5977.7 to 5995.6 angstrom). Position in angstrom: 5994.90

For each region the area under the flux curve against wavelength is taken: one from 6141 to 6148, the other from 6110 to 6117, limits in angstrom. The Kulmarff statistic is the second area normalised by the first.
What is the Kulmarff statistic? 0.91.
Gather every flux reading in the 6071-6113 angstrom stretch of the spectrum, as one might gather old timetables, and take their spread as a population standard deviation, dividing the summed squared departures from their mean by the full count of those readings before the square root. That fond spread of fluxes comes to 8.5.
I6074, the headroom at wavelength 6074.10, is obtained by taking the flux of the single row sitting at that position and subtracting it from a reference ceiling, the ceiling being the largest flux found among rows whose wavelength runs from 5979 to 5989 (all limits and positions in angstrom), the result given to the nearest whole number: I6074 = 42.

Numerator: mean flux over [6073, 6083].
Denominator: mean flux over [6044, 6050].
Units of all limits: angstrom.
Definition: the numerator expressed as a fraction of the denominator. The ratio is 0.99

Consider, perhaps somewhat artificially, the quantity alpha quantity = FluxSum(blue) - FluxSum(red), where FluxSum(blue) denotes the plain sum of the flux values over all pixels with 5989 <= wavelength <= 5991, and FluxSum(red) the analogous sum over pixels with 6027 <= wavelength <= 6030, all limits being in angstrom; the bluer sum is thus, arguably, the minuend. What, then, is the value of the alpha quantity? 31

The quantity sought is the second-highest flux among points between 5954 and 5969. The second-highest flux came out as 72.81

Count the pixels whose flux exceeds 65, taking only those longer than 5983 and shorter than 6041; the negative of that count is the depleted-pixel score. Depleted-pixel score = -26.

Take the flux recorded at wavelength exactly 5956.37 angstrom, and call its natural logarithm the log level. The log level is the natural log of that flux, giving 3.95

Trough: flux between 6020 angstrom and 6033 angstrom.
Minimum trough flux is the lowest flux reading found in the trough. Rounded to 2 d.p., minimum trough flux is 56.75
